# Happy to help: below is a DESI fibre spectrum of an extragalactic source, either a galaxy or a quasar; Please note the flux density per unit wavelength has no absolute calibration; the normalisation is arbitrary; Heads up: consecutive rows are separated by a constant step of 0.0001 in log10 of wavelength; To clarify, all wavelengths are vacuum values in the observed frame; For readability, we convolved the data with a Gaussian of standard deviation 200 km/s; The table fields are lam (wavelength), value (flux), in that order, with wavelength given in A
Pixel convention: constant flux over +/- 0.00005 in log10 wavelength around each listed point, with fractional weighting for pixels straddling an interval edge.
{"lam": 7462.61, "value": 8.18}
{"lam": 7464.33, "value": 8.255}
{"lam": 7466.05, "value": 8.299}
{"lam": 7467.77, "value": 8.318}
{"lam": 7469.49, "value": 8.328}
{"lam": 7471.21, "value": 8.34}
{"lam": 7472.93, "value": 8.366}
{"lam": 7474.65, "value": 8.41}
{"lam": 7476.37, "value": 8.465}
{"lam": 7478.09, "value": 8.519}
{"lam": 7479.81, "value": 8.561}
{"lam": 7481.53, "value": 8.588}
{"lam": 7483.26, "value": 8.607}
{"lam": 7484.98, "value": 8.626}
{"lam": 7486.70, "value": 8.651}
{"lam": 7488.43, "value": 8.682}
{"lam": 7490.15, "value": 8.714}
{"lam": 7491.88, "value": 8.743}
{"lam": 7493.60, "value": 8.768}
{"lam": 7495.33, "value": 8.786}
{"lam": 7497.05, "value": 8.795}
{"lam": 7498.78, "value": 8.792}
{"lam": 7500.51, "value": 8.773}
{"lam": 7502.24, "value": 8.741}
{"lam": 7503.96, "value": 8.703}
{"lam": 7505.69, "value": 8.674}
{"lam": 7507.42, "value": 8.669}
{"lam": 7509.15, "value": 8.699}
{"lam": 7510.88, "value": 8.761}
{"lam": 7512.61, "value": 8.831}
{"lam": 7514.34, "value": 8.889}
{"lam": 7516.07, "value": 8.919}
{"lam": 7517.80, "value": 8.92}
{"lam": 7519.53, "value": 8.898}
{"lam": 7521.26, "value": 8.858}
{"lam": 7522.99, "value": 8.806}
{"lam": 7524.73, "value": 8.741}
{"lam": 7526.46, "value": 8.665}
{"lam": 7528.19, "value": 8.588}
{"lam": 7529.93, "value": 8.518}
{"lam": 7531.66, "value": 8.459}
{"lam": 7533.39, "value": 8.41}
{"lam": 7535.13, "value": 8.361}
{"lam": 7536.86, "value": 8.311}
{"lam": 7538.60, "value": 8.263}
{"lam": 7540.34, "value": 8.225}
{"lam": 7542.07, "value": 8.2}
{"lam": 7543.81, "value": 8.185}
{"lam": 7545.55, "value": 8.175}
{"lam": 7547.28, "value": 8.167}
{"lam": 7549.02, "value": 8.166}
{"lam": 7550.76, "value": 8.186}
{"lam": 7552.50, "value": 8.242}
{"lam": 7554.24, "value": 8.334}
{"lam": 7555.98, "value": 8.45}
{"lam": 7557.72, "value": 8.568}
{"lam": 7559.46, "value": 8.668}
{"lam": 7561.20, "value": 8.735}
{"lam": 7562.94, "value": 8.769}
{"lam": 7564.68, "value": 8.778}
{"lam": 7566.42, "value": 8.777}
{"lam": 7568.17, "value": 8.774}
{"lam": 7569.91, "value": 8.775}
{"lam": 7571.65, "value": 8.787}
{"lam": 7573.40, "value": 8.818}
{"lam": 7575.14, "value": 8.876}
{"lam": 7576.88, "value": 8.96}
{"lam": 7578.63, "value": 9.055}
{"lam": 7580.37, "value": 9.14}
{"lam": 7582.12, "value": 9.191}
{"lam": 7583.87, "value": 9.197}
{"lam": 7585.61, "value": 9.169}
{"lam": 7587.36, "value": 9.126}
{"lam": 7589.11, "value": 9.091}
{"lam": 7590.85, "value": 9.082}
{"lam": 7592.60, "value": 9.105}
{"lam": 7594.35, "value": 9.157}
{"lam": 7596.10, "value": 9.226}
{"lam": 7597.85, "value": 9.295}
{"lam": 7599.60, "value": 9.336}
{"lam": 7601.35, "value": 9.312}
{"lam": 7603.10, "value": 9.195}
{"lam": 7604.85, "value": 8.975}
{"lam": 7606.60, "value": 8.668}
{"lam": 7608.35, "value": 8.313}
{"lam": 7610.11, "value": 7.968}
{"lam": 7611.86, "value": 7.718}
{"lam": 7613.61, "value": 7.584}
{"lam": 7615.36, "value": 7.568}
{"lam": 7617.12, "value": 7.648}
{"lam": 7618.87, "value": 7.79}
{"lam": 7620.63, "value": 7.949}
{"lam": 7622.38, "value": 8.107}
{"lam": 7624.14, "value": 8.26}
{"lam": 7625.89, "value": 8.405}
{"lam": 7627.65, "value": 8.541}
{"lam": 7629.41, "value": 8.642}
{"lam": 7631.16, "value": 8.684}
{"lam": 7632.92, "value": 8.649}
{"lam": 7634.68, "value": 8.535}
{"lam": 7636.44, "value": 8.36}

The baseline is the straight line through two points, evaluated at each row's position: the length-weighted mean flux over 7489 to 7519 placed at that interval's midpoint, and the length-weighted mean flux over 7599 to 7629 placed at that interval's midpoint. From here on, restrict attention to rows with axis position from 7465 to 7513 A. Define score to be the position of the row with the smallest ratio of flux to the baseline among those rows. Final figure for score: 7466.05 A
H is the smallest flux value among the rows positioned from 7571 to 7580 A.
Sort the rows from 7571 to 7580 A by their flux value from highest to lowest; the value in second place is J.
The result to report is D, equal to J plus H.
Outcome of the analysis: 17.7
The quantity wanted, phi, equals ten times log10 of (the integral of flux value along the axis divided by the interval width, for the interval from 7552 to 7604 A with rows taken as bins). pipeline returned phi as 9.51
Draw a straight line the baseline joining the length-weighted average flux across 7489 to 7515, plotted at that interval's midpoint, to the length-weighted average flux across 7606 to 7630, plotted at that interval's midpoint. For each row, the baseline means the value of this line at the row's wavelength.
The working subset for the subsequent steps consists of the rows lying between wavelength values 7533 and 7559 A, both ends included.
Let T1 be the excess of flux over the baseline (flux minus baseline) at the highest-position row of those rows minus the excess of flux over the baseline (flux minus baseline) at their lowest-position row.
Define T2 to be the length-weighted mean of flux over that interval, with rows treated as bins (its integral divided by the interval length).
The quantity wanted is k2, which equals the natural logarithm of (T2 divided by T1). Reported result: 3.31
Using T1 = 0.30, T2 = 8.28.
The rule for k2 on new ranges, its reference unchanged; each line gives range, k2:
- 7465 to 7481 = 3.20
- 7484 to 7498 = 3.59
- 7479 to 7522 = 2.78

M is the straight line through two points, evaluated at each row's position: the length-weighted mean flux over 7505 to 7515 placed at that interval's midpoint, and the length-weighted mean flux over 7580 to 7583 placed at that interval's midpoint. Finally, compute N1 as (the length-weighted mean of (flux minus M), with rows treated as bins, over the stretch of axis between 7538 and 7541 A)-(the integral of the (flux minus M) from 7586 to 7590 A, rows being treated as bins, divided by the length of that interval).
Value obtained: -0.6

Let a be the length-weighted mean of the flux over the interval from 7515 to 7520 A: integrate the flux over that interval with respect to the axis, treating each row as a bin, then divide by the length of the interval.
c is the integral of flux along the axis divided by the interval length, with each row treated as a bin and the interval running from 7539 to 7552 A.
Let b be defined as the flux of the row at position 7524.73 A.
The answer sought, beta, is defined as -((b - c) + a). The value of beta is -9.5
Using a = 8.92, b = 8.741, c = 8.2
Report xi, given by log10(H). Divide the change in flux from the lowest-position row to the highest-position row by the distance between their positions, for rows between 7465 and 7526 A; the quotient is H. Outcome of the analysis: -2.12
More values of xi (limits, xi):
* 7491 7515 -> -2.19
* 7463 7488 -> -1.75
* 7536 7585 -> -1.72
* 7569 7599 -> -1.73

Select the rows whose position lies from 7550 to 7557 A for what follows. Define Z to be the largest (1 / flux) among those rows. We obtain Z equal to 0.122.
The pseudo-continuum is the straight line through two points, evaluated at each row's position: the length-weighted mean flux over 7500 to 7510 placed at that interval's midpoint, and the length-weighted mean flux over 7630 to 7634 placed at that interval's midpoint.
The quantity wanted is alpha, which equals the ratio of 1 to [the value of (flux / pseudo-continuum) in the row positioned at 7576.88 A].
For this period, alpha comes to 0.97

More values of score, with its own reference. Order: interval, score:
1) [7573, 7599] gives 7573.40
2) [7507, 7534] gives 7533.39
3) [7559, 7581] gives 7559.46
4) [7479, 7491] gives 7479.81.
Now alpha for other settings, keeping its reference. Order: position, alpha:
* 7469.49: 1.05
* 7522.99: 0.99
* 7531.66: 1.03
